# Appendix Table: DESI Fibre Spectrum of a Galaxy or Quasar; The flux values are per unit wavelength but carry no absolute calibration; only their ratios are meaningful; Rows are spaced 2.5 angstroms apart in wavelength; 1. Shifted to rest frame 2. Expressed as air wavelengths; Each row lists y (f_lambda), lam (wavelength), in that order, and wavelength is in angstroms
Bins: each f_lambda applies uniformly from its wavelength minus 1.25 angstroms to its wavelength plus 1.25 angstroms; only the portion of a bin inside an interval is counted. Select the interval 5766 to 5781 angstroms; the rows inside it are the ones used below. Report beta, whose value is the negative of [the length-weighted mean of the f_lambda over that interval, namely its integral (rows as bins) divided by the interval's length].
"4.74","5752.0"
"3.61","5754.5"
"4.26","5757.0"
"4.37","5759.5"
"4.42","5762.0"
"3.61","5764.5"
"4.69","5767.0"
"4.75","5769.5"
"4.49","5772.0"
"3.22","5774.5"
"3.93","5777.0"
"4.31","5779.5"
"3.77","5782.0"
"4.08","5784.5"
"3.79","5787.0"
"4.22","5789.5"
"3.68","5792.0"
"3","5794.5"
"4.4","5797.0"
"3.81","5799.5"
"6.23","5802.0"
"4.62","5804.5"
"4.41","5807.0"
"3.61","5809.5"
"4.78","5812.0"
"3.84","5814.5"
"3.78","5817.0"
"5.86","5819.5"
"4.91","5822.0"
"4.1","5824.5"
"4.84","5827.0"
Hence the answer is -4.22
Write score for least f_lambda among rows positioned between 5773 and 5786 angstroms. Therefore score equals 3.22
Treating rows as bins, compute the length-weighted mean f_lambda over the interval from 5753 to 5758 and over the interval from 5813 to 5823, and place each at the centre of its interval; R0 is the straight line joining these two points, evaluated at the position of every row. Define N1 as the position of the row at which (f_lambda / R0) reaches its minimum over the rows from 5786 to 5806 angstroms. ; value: 5794.5 angstroms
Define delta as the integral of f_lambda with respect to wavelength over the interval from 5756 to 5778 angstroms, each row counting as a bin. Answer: 92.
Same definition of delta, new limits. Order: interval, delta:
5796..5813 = 77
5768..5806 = 158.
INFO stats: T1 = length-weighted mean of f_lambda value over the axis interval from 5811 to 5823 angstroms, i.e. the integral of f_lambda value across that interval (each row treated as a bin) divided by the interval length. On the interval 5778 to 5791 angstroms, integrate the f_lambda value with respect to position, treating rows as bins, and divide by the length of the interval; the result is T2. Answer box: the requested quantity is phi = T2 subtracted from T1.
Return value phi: 0.60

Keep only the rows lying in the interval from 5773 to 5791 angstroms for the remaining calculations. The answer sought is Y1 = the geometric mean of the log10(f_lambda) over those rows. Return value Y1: 0.588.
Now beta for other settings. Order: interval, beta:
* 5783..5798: -3.85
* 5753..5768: -4.16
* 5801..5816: -4.54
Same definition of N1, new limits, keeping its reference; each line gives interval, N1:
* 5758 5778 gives 5774.5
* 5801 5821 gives 5809.5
